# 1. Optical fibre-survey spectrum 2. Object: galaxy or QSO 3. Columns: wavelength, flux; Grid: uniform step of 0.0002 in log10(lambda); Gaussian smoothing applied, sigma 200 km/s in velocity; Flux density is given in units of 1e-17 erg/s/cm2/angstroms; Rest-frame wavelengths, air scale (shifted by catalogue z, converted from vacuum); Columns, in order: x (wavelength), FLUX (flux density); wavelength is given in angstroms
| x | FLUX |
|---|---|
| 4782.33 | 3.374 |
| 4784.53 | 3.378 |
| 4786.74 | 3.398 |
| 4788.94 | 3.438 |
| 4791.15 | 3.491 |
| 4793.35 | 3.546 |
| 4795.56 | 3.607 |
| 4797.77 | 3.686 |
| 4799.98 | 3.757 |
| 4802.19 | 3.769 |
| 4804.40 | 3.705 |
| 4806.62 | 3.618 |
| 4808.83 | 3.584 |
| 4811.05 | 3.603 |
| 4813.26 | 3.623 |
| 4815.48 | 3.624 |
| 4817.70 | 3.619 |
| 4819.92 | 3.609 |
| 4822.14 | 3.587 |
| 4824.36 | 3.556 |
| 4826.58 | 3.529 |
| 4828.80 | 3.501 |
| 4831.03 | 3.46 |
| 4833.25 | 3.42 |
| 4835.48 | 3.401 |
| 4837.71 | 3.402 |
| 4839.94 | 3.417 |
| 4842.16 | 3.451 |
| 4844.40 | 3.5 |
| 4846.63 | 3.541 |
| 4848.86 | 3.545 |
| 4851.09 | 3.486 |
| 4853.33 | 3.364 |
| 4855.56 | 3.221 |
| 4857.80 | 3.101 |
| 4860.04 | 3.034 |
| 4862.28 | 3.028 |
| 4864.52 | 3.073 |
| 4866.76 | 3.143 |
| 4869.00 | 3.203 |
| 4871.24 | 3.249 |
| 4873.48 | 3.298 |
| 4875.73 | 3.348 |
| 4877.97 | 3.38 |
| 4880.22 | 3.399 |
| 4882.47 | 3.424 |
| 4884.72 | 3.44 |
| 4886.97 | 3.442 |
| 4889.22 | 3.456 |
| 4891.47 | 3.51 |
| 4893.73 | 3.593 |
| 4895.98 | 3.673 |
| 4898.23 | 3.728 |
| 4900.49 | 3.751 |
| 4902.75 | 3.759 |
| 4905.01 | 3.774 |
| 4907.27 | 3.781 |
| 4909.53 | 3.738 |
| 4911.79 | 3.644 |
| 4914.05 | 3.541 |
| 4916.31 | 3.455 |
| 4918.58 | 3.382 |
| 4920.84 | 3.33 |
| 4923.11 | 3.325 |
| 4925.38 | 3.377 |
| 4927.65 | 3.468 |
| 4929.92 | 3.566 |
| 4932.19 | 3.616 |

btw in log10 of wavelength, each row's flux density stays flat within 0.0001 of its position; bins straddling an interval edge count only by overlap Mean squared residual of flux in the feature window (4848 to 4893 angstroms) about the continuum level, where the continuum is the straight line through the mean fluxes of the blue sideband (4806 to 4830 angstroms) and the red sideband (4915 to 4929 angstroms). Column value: 0.062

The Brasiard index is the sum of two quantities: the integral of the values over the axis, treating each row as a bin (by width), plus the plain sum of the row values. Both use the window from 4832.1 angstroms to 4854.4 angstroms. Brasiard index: 112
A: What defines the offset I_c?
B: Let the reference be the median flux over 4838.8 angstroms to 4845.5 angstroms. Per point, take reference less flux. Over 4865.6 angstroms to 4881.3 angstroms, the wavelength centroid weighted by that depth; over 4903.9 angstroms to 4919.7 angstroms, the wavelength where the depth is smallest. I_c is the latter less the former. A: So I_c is 36.2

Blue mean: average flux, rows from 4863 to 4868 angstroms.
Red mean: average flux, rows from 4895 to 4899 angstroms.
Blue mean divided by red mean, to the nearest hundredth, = 0.84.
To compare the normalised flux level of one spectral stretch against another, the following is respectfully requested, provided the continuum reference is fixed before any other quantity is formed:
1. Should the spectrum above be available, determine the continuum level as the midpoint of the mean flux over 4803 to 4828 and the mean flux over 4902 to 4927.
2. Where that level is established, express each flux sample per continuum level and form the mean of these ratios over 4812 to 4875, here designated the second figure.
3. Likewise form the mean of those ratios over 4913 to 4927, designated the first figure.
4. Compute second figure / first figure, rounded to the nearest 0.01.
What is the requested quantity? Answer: 1.00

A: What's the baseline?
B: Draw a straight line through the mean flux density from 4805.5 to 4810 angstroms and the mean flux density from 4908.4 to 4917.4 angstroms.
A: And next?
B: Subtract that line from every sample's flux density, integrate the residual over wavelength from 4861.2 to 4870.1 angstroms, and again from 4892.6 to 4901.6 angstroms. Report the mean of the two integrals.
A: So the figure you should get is -1.8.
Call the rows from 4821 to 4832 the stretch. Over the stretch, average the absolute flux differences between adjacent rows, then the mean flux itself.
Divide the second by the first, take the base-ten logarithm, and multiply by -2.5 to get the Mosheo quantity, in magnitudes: -5.11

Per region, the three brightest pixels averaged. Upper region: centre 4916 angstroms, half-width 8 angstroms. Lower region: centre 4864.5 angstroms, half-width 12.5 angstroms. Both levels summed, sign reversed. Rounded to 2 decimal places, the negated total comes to -6.98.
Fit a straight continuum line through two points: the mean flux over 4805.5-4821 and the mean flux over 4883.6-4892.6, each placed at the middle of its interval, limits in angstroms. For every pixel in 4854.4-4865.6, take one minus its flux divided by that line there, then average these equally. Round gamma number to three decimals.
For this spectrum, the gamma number 0.121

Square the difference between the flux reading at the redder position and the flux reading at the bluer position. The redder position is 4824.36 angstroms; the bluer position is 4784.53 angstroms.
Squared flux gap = 0.032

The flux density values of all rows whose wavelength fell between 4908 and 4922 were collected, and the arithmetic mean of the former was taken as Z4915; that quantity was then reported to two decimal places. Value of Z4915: 3.52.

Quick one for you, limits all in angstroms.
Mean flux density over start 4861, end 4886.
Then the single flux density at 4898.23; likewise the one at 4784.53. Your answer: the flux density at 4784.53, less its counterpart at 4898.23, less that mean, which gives -3.62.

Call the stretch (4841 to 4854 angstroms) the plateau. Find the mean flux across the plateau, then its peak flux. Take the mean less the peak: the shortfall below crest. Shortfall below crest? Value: -0.06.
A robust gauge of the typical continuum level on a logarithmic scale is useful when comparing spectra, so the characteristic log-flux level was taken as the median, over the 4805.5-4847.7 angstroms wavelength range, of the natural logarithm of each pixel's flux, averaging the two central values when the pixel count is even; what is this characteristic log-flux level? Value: 1.26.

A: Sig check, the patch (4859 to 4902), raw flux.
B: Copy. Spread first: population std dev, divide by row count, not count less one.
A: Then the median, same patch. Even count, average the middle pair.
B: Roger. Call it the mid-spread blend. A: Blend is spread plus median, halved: 1.81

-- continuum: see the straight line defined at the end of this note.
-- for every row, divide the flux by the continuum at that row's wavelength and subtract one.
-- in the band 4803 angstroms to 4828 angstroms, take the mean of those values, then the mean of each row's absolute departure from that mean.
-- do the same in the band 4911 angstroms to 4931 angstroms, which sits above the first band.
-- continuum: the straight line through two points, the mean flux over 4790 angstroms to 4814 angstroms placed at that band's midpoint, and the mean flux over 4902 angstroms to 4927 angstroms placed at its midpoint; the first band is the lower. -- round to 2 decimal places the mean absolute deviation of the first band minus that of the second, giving -0.02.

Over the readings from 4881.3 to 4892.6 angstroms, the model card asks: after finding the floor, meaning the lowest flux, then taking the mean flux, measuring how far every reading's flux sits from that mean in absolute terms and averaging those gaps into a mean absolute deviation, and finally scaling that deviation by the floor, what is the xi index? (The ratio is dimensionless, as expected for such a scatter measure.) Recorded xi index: 0.0067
